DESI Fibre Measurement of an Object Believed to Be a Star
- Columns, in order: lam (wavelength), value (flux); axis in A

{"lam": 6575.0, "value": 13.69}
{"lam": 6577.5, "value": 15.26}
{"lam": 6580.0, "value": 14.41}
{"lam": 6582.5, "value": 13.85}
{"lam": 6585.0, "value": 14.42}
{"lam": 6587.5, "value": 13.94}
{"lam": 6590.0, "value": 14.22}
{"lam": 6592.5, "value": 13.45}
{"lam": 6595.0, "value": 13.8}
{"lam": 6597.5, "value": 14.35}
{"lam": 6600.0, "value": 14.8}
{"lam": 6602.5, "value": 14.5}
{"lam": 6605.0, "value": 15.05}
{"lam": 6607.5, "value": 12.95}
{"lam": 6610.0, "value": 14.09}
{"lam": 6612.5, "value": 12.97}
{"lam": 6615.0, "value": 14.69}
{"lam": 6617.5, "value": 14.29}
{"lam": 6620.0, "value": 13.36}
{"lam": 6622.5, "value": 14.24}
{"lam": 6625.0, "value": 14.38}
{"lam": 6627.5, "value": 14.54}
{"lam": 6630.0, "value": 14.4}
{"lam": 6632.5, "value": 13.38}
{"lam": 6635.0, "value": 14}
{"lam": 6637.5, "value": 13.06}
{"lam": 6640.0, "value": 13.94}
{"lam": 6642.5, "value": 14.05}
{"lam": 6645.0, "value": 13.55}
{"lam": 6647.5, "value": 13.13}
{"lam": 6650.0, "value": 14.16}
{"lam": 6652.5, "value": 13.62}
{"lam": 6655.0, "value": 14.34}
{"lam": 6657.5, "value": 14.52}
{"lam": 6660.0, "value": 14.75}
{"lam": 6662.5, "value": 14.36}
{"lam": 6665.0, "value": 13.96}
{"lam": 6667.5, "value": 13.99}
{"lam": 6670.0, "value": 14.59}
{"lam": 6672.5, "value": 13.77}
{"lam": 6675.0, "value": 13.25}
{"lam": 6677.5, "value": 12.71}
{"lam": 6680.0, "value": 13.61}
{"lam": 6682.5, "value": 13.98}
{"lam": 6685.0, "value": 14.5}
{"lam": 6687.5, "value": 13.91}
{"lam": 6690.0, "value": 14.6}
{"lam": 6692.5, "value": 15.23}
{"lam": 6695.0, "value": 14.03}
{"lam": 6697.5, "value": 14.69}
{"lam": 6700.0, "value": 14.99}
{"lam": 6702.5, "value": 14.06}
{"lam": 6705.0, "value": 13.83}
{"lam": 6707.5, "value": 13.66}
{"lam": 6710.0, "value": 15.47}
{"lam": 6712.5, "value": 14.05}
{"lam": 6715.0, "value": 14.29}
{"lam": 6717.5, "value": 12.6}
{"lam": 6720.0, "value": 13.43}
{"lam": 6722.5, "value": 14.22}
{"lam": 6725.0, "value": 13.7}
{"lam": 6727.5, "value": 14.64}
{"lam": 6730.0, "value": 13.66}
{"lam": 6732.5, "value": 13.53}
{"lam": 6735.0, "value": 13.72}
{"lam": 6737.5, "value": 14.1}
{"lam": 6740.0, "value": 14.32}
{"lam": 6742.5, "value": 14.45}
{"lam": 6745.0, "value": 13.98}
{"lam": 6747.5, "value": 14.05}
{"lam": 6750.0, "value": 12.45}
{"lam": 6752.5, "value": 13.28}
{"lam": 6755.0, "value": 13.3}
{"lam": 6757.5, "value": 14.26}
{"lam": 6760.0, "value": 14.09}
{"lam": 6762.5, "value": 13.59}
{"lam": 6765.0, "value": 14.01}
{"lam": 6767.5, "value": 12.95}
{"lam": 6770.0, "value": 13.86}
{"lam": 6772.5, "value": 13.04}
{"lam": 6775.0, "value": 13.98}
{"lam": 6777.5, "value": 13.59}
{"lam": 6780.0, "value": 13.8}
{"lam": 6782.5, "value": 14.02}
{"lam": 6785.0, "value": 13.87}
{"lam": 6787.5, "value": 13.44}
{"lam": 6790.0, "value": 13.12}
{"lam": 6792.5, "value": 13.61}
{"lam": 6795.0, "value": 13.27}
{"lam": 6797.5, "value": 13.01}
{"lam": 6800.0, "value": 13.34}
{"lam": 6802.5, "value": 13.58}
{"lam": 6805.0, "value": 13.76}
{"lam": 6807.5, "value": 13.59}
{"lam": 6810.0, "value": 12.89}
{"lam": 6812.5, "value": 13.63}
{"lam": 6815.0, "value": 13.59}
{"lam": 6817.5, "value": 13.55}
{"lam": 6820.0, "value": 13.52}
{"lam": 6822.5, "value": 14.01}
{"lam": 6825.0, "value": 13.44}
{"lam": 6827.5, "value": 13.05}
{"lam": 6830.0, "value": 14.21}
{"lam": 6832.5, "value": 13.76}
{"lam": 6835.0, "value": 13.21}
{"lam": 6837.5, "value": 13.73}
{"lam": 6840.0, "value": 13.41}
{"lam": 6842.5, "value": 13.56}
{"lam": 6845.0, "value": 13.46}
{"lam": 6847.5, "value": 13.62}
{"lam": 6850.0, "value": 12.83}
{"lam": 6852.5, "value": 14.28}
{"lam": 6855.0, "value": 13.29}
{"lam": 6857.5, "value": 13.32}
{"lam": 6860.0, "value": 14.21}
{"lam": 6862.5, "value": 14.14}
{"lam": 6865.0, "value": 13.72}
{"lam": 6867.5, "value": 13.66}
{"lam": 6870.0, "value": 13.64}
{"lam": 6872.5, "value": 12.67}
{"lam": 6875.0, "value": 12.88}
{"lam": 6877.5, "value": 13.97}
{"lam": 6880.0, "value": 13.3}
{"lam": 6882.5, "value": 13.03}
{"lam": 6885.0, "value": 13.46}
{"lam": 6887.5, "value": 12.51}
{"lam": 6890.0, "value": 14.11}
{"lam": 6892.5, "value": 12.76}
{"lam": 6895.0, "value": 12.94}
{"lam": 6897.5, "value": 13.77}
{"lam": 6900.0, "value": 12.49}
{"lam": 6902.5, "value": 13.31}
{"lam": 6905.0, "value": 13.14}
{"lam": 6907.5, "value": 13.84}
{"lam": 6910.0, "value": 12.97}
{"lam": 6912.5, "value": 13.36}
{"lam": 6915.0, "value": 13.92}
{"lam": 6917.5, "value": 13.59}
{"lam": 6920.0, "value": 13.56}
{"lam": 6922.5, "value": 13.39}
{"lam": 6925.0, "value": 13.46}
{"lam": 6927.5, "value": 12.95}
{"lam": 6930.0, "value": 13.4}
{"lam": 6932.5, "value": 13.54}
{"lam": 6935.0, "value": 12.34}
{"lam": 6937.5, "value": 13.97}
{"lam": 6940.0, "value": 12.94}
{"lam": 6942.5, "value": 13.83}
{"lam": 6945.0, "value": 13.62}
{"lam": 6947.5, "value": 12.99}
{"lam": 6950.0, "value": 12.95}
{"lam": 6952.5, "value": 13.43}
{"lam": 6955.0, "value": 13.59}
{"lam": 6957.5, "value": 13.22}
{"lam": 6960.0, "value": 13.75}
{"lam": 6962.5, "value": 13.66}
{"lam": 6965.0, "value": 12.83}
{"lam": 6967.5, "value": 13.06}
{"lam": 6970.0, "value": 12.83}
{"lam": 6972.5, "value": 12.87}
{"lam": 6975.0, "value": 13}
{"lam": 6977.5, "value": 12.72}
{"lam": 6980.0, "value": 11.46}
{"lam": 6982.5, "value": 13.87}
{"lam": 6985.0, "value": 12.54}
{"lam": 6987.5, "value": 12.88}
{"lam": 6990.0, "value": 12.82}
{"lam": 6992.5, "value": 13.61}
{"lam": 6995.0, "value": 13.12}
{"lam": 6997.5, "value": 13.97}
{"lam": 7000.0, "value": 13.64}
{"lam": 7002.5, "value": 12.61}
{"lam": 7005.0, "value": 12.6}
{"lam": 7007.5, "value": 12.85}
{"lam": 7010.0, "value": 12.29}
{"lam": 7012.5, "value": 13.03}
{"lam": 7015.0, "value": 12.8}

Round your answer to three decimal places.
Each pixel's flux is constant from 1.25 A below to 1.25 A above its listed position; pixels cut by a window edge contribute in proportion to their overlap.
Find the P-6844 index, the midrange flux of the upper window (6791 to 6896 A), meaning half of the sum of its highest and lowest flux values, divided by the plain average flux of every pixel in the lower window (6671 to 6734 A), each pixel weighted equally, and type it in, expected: 0.956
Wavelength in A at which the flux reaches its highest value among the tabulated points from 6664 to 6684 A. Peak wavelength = 6670.0 A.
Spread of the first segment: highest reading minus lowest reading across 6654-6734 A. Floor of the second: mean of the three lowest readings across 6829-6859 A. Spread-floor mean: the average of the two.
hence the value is 7.99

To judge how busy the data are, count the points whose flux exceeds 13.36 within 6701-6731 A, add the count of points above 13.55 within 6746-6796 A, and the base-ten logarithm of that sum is 1.36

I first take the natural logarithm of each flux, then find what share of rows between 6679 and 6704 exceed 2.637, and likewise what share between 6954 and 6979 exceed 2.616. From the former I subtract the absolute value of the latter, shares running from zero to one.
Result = 0.70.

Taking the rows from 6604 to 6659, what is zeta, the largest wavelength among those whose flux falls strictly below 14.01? 6652.5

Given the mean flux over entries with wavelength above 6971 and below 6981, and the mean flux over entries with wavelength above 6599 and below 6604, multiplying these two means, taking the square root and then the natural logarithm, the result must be 2.61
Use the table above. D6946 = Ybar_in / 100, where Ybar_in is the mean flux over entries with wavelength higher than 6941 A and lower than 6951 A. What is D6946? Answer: 0.133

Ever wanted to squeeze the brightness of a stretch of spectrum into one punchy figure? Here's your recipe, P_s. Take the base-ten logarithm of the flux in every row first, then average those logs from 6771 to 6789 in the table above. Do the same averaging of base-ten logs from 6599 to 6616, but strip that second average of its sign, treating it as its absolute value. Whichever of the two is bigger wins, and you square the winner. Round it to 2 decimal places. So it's 1.32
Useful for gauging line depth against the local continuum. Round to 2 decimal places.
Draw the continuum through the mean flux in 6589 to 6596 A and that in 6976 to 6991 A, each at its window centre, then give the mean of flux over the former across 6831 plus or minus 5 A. 1.03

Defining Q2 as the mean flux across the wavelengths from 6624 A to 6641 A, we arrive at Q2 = 14.0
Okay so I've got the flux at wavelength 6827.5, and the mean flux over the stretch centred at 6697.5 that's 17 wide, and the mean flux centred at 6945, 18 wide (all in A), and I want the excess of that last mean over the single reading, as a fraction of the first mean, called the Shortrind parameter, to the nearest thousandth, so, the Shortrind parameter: 0.023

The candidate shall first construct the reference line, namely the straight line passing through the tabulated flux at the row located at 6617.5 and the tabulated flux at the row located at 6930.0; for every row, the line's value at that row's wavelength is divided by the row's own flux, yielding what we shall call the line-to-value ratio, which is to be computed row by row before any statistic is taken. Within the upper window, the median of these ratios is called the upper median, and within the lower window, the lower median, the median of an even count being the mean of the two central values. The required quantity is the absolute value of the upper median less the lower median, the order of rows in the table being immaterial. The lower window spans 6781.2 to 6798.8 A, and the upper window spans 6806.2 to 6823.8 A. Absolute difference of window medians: 0.016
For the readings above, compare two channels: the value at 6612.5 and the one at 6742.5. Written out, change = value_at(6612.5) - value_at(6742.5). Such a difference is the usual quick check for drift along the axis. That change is -1.5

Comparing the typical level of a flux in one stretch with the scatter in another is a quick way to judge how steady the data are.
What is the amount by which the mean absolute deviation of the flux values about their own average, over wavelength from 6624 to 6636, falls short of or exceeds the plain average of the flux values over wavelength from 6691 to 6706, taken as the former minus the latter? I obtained -14.1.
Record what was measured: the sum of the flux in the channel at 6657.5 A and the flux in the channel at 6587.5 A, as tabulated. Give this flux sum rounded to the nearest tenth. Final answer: 28.5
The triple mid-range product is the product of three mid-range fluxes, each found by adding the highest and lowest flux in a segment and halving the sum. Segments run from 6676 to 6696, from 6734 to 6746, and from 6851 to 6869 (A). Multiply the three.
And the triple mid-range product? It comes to 2712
